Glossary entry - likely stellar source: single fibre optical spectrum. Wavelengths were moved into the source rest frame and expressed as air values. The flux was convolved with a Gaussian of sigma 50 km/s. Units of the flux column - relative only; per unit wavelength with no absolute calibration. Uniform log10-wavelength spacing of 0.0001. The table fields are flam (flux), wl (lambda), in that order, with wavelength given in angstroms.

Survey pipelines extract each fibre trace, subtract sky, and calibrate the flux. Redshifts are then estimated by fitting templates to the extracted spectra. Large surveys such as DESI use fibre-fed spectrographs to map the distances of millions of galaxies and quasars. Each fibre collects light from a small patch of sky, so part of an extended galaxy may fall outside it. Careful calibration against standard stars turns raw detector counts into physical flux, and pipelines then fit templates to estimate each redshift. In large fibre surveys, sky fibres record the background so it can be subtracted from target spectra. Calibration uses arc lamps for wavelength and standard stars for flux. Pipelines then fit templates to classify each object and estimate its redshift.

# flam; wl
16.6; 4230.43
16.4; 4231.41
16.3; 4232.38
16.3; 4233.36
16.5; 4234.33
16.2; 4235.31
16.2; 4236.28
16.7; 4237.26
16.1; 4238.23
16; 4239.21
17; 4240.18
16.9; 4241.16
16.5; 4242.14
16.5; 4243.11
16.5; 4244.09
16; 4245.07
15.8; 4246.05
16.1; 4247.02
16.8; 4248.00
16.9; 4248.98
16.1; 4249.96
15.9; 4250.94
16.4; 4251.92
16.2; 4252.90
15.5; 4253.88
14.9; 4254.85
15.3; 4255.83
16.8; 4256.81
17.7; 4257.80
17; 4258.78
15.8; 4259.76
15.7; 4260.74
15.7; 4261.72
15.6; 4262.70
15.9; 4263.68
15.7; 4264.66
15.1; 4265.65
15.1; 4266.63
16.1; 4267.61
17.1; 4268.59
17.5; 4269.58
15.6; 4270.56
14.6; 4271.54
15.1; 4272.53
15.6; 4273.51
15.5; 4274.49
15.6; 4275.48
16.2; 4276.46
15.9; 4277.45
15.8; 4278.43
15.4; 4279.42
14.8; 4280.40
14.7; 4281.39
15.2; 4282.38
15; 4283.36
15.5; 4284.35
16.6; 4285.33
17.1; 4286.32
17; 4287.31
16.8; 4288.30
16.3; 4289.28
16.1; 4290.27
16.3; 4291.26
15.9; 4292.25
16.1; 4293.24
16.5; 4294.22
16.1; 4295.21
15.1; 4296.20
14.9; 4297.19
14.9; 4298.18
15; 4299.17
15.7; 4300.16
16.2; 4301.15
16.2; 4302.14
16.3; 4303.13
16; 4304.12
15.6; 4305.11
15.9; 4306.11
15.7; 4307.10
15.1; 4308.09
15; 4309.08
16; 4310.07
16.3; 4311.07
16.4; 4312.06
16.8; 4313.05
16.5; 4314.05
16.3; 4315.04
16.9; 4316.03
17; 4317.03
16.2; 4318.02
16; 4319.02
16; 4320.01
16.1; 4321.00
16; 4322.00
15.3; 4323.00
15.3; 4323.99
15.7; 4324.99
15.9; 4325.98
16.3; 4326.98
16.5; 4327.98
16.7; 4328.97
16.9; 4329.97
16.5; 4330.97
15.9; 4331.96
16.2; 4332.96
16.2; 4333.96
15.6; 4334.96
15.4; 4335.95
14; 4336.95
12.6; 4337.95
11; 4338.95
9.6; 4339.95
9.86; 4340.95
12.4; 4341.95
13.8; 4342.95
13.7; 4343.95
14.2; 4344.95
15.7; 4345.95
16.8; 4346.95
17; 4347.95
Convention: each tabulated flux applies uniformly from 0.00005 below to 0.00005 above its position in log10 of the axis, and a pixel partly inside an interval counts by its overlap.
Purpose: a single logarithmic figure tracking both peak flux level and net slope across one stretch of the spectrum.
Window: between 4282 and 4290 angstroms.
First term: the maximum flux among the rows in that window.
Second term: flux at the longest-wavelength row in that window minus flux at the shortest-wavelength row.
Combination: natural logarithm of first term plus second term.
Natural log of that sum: 2.90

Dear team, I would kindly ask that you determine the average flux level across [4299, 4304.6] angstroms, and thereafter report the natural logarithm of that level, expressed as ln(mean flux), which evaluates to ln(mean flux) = 2.77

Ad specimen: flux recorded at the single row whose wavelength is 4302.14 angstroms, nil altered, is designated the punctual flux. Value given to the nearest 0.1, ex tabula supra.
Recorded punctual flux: 16.2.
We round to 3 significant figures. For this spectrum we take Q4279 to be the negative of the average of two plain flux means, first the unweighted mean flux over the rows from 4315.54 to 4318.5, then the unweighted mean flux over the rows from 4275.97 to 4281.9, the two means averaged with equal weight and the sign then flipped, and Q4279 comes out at -16.1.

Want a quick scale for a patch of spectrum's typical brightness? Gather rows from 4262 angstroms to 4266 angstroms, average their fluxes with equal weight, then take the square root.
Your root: 3.95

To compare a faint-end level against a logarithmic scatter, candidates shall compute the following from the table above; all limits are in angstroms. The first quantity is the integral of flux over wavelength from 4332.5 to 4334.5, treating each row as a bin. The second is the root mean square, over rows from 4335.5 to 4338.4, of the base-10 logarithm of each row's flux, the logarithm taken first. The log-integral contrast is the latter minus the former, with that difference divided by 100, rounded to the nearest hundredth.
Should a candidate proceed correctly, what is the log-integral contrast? -0.31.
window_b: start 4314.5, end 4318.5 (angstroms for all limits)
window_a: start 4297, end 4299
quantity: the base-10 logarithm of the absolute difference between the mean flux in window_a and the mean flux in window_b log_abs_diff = 0.23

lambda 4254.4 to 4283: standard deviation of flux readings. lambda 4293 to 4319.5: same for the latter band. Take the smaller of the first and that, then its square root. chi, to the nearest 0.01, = 0.78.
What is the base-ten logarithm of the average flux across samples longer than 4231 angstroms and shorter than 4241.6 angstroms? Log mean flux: 1.22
